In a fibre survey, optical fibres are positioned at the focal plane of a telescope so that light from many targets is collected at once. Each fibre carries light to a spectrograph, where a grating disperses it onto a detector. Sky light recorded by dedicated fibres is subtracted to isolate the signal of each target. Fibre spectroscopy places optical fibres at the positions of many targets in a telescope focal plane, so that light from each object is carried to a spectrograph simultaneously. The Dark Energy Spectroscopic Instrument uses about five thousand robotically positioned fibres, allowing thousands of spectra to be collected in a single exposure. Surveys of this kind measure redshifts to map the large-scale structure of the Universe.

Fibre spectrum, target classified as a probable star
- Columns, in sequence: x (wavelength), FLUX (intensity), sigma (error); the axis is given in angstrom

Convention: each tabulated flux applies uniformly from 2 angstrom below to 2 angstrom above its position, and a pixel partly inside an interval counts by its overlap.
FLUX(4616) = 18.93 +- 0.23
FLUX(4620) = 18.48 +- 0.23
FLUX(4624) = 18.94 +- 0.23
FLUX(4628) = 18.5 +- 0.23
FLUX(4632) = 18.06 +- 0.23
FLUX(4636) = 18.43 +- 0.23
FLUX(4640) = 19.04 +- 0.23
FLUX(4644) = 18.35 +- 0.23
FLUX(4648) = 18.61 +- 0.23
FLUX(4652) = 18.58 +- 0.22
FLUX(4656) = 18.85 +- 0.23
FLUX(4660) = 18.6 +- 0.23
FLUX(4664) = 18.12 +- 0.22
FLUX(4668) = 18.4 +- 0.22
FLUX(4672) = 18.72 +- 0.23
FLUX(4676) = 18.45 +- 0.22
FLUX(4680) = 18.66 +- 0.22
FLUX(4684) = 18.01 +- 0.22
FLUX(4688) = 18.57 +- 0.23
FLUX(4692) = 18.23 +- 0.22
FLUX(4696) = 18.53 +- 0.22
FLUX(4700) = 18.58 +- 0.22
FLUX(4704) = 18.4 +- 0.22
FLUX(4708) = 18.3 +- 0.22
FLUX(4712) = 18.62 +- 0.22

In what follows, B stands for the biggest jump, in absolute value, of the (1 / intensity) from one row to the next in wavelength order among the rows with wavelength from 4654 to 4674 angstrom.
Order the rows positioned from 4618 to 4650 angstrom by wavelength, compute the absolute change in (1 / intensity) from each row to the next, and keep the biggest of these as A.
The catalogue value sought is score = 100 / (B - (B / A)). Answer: -139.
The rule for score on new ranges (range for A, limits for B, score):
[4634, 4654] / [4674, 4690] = -102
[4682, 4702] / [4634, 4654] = -85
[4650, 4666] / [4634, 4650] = -72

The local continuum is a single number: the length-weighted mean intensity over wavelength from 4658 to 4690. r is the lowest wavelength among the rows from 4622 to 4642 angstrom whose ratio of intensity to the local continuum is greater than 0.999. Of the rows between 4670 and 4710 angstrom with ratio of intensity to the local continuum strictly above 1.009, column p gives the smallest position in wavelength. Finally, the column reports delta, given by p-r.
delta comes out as 48 angstrom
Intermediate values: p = 4672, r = 4624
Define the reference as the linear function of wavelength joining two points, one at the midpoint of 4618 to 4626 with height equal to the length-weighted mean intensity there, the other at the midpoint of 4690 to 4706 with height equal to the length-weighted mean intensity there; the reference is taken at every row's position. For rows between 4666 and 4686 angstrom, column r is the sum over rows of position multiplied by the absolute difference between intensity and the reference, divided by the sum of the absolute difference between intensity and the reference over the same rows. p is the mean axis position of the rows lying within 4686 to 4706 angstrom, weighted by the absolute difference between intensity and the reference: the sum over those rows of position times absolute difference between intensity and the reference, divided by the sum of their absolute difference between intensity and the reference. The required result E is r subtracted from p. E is 15.9 angstrom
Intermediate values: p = 4694.3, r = 4678.4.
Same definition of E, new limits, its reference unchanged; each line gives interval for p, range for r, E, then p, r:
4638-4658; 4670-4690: -35.1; 4645.8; 4680.9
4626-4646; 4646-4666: -24.7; 4635.9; 4660.6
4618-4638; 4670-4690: -52.0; 4629.0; 4680.9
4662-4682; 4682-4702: -20.0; 4669.5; 4689.5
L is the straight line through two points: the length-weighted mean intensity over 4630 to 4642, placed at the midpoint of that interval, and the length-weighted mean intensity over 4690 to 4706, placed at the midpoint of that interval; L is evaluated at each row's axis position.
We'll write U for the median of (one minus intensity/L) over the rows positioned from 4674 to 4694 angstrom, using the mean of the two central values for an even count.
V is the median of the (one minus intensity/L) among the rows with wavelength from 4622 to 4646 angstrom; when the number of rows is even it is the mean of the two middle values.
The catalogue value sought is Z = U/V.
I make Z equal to 0.2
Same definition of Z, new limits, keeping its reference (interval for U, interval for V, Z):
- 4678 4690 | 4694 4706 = 1.3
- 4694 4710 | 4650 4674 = 0.3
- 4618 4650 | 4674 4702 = -0.4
